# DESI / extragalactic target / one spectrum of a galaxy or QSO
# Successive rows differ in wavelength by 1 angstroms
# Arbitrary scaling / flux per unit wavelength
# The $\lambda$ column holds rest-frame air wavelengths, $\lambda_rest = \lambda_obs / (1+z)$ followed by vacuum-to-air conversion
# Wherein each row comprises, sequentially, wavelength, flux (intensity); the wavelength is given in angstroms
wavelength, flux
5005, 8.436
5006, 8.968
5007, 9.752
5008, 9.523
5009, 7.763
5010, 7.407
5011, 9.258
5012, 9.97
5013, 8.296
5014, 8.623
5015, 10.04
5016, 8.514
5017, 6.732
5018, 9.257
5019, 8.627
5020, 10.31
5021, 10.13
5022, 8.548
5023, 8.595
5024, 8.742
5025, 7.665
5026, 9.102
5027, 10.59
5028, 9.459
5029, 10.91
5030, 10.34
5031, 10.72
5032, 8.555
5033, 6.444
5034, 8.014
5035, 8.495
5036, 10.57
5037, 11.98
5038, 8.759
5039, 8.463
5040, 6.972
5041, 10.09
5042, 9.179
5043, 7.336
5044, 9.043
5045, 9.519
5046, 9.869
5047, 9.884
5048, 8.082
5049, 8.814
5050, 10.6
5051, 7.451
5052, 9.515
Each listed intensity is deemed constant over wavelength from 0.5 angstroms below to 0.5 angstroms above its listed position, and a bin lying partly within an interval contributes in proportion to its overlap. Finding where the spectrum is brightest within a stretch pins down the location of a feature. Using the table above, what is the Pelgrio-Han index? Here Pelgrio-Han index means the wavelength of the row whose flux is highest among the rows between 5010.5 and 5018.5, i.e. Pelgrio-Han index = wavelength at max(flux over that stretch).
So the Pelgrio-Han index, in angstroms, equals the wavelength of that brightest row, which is 5015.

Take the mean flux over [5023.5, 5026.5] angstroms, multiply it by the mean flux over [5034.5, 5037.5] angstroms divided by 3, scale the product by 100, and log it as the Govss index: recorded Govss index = 2933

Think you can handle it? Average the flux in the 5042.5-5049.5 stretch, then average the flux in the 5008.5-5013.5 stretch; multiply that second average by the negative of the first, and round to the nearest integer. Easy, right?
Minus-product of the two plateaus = -76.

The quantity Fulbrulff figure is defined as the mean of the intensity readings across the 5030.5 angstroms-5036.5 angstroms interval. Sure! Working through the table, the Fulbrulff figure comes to 8.8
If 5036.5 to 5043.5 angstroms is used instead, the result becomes 9.0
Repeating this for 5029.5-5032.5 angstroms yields 9.9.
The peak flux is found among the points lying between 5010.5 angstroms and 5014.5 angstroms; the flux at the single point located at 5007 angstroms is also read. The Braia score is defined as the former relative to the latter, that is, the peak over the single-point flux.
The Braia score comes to 1.0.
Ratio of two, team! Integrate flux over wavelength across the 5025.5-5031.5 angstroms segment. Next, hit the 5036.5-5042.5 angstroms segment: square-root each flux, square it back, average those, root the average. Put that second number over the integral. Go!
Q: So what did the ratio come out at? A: 0.0497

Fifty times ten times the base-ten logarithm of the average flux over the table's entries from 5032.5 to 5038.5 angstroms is 478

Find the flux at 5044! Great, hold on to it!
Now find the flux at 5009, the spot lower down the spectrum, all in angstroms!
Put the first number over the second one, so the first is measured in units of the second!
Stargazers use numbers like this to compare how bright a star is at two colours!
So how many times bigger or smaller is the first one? 1.16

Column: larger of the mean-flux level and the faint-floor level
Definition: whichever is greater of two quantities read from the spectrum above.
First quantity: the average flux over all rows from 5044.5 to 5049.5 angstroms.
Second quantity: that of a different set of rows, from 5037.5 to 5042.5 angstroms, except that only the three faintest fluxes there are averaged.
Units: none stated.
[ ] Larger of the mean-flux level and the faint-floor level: 9.2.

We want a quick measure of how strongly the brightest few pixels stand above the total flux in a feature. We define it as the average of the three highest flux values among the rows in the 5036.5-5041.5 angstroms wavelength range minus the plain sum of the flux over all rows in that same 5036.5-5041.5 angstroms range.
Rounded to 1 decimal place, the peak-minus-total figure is -36.0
